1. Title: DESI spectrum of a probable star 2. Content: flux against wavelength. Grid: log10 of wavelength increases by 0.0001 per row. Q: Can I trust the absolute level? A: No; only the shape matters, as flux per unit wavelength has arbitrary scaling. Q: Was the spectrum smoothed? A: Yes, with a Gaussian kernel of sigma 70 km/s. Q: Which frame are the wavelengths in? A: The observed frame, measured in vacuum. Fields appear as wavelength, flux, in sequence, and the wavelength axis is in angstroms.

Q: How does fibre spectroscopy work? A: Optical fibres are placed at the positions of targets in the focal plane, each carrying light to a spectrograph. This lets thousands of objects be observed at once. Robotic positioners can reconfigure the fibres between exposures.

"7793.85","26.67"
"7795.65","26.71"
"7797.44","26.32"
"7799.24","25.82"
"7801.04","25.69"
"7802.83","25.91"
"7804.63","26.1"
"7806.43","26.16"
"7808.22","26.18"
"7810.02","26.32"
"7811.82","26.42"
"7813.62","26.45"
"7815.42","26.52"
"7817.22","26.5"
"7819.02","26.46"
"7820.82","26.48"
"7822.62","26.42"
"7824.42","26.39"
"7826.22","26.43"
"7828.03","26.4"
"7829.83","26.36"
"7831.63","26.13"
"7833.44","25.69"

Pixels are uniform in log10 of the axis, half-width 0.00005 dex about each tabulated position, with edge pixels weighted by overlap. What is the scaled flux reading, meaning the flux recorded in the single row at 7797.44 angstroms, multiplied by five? 132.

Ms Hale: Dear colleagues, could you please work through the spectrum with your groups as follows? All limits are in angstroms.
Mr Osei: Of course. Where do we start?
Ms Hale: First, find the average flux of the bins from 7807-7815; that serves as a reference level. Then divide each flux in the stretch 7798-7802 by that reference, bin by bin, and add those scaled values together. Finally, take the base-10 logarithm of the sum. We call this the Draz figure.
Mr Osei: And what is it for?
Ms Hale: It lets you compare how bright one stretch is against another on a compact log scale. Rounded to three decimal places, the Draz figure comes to 0.291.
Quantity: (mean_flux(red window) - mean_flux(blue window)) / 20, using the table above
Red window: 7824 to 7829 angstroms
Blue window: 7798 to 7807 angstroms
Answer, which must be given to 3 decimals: 0.024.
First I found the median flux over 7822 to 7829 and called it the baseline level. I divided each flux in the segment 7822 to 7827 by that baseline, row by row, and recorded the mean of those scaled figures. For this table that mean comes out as 1.00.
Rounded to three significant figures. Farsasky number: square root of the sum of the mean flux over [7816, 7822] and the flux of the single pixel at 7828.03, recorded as 7.27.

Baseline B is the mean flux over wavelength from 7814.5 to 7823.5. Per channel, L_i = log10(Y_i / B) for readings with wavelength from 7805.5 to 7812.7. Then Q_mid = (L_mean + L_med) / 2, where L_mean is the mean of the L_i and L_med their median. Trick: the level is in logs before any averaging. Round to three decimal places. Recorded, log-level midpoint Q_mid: -0.004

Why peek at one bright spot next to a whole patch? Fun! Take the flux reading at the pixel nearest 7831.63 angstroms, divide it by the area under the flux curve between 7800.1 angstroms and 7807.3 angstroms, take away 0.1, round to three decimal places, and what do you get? 0.040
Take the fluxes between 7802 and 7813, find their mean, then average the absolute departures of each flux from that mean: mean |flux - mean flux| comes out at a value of 0.13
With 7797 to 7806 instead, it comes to 0.19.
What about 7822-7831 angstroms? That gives 0.02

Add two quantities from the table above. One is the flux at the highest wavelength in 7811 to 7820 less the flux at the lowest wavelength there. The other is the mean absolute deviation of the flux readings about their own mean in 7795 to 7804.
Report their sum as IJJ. 0.38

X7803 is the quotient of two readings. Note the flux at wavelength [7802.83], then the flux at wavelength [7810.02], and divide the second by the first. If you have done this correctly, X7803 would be 1.02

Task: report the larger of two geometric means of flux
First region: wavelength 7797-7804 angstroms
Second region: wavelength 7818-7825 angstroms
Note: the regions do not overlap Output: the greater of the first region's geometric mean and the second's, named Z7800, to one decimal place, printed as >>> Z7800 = 26.4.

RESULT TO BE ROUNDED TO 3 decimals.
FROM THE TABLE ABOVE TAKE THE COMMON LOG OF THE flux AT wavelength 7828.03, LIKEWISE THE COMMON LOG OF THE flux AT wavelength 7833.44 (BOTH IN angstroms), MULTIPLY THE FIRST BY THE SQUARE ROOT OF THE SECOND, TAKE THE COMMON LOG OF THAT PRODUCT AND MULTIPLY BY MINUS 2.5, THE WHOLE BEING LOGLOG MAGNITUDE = -0.568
